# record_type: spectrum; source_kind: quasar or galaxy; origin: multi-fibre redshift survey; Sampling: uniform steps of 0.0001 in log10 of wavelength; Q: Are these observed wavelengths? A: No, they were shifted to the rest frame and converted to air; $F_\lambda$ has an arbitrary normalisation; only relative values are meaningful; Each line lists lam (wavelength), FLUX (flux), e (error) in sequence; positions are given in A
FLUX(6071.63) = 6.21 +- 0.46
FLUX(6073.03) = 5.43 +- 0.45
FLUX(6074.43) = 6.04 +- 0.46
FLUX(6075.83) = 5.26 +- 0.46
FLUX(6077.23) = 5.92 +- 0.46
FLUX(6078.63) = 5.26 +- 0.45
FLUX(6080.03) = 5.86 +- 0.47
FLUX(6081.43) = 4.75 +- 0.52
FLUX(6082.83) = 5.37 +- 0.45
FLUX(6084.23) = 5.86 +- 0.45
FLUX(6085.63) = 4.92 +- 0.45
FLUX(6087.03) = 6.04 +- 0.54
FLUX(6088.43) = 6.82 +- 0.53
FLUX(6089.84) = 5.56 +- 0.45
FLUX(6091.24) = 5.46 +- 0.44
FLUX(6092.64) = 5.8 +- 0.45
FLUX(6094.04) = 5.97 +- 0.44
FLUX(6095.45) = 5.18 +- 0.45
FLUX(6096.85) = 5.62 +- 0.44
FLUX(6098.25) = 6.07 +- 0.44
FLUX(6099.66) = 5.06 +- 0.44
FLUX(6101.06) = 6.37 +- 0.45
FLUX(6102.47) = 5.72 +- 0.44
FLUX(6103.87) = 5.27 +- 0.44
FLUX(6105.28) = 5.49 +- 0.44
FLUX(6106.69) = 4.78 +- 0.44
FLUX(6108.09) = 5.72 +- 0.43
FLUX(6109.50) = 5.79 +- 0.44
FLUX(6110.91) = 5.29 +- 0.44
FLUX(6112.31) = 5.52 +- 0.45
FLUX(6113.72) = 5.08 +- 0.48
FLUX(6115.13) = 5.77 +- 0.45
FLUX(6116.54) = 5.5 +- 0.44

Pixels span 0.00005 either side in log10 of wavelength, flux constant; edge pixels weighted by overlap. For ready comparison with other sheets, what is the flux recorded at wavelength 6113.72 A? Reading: 5.08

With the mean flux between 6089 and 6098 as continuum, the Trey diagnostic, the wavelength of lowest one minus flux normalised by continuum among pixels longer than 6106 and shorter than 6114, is 6109.50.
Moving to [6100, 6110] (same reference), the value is 6101.06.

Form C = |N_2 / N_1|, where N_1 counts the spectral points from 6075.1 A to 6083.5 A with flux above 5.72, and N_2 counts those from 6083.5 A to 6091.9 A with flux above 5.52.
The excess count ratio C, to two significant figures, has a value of 2.0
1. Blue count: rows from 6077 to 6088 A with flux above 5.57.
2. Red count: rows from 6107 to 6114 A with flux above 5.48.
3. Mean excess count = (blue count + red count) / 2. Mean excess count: 3.5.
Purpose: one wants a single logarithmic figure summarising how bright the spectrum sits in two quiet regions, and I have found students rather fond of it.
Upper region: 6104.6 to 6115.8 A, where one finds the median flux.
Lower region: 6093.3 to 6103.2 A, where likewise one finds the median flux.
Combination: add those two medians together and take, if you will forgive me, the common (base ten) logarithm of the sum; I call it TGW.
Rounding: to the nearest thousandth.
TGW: 1.050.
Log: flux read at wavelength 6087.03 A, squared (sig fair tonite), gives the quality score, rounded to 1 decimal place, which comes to 36.5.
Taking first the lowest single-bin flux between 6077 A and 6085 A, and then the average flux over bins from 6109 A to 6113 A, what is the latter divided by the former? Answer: 1.16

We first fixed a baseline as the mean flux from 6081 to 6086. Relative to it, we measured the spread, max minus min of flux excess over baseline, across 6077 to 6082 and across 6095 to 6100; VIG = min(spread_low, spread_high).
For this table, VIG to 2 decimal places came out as 1.01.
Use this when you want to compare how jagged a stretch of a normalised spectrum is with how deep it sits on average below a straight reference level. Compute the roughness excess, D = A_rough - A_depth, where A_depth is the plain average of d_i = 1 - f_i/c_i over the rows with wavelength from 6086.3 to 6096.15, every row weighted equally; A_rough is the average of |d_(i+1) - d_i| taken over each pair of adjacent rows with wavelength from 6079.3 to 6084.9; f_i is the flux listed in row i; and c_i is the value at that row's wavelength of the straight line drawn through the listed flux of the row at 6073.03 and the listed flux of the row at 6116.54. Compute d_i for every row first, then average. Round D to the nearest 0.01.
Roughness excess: 0.20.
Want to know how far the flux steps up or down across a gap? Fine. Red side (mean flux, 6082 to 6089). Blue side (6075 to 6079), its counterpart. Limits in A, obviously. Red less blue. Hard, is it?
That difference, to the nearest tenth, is 0.3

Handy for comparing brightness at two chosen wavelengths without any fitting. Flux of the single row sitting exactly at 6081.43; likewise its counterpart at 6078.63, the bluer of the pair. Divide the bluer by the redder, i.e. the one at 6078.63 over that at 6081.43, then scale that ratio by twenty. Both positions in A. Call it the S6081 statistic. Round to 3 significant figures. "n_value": 22.1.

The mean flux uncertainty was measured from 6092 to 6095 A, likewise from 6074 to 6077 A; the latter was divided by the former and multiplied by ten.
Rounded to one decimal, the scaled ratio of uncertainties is 10.3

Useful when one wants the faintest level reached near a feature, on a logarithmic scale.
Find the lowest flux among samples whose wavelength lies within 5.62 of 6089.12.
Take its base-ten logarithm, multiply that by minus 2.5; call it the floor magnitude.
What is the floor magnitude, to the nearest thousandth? -1.730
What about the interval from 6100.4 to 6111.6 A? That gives -1.699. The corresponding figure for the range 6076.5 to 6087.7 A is -1.692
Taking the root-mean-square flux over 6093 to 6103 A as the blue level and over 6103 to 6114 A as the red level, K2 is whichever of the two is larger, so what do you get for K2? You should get 5.73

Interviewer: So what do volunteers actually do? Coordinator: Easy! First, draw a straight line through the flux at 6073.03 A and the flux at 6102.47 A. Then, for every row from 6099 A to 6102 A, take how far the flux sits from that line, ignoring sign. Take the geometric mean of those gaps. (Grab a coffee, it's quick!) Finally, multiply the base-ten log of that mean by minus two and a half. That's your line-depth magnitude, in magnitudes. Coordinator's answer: 0.47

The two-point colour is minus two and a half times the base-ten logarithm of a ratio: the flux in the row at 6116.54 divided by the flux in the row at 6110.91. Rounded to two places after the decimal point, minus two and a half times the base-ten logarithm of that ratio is -0.04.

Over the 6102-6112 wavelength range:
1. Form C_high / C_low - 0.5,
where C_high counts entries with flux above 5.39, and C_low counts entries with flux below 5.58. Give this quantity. 0.5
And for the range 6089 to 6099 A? 1.5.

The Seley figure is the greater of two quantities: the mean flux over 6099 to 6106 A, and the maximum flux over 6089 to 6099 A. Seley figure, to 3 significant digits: 6.07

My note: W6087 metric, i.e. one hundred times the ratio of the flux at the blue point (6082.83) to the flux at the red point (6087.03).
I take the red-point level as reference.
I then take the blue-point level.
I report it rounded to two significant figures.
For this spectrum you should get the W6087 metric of 89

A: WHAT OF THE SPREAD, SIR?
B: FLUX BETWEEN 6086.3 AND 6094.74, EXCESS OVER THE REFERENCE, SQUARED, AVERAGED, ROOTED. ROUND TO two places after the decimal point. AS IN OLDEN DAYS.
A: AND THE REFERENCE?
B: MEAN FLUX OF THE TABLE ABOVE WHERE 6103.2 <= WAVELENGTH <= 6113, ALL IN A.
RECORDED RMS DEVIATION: 0.69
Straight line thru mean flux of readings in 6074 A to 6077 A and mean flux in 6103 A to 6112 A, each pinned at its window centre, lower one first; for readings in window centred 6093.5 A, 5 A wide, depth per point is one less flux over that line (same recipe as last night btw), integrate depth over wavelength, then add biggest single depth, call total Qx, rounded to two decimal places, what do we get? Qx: -0.05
